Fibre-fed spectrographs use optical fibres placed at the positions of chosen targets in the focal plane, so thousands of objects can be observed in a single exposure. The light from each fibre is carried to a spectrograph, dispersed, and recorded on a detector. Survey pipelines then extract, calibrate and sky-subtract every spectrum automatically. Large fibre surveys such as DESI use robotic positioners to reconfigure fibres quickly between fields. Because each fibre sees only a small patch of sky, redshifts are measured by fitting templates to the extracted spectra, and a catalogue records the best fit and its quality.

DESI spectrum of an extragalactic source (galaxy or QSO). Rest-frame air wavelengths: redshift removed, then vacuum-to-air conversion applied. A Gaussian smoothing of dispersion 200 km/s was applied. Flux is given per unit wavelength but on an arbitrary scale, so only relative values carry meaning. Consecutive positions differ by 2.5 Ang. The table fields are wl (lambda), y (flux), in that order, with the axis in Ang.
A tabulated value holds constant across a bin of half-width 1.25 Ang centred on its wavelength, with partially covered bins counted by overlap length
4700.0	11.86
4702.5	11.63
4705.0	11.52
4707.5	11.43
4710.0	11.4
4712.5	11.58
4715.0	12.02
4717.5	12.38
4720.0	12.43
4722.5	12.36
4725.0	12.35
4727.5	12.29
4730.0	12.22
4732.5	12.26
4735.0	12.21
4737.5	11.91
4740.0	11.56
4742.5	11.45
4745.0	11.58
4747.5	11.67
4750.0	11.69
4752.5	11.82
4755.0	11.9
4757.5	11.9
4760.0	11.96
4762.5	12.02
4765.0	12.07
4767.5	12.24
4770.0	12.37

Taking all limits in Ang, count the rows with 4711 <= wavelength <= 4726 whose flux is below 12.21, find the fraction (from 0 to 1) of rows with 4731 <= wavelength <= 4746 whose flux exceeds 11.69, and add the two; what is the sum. 2.5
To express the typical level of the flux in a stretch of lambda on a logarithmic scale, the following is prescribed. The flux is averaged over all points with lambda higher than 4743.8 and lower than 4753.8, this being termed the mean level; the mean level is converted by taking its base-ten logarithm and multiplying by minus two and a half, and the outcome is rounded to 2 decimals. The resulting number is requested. -2.67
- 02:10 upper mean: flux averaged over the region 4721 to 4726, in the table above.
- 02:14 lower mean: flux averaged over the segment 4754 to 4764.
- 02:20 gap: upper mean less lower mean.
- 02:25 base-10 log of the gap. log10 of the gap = -0.39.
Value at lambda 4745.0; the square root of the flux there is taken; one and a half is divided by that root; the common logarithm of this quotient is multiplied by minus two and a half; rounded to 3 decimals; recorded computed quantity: 0.889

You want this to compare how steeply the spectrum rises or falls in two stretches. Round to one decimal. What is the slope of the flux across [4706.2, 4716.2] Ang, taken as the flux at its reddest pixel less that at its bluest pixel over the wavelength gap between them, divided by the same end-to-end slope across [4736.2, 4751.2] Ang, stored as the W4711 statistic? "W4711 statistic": -4.5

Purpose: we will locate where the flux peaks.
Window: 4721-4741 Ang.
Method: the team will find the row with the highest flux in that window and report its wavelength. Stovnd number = 4722.5 Ang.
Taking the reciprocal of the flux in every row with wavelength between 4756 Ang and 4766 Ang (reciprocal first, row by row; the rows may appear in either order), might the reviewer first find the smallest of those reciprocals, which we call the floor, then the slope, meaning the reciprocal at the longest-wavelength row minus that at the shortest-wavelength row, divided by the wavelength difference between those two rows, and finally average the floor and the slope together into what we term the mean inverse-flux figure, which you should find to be 0.0413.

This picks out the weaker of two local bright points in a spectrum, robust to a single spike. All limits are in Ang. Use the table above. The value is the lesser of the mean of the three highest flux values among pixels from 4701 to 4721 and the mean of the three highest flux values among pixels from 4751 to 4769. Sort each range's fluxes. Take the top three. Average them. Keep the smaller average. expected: 12.1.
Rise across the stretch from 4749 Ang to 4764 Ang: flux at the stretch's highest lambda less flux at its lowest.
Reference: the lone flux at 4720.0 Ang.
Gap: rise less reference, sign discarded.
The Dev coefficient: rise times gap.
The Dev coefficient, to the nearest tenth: 4.0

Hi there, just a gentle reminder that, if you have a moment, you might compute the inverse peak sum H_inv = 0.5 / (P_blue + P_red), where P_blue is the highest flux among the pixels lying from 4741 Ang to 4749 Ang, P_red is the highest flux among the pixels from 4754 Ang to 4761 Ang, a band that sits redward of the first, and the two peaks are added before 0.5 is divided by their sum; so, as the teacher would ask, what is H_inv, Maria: 0.0212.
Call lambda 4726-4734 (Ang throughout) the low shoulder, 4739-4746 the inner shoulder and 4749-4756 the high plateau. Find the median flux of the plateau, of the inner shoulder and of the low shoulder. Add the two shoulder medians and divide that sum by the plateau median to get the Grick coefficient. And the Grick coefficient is 2.02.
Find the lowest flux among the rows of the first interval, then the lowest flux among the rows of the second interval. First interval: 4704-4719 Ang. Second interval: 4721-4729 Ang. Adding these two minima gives 23.7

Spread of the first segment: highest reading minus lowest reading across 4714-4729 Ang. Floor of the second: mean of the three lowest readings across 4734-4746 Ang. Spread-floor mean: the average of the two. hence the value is 5.97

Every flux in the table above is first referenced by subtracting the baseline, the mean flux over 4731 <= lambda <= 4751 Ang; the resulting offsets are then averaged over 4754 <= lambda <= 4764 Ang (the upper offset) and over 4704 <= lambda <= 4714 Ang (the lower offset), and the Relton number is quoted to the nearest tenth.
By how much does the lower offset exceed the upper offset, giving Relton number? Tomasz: -0.5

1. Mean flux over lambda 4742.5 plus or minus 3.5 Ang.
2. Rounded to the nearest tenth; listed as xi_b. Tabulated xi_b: 11.5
